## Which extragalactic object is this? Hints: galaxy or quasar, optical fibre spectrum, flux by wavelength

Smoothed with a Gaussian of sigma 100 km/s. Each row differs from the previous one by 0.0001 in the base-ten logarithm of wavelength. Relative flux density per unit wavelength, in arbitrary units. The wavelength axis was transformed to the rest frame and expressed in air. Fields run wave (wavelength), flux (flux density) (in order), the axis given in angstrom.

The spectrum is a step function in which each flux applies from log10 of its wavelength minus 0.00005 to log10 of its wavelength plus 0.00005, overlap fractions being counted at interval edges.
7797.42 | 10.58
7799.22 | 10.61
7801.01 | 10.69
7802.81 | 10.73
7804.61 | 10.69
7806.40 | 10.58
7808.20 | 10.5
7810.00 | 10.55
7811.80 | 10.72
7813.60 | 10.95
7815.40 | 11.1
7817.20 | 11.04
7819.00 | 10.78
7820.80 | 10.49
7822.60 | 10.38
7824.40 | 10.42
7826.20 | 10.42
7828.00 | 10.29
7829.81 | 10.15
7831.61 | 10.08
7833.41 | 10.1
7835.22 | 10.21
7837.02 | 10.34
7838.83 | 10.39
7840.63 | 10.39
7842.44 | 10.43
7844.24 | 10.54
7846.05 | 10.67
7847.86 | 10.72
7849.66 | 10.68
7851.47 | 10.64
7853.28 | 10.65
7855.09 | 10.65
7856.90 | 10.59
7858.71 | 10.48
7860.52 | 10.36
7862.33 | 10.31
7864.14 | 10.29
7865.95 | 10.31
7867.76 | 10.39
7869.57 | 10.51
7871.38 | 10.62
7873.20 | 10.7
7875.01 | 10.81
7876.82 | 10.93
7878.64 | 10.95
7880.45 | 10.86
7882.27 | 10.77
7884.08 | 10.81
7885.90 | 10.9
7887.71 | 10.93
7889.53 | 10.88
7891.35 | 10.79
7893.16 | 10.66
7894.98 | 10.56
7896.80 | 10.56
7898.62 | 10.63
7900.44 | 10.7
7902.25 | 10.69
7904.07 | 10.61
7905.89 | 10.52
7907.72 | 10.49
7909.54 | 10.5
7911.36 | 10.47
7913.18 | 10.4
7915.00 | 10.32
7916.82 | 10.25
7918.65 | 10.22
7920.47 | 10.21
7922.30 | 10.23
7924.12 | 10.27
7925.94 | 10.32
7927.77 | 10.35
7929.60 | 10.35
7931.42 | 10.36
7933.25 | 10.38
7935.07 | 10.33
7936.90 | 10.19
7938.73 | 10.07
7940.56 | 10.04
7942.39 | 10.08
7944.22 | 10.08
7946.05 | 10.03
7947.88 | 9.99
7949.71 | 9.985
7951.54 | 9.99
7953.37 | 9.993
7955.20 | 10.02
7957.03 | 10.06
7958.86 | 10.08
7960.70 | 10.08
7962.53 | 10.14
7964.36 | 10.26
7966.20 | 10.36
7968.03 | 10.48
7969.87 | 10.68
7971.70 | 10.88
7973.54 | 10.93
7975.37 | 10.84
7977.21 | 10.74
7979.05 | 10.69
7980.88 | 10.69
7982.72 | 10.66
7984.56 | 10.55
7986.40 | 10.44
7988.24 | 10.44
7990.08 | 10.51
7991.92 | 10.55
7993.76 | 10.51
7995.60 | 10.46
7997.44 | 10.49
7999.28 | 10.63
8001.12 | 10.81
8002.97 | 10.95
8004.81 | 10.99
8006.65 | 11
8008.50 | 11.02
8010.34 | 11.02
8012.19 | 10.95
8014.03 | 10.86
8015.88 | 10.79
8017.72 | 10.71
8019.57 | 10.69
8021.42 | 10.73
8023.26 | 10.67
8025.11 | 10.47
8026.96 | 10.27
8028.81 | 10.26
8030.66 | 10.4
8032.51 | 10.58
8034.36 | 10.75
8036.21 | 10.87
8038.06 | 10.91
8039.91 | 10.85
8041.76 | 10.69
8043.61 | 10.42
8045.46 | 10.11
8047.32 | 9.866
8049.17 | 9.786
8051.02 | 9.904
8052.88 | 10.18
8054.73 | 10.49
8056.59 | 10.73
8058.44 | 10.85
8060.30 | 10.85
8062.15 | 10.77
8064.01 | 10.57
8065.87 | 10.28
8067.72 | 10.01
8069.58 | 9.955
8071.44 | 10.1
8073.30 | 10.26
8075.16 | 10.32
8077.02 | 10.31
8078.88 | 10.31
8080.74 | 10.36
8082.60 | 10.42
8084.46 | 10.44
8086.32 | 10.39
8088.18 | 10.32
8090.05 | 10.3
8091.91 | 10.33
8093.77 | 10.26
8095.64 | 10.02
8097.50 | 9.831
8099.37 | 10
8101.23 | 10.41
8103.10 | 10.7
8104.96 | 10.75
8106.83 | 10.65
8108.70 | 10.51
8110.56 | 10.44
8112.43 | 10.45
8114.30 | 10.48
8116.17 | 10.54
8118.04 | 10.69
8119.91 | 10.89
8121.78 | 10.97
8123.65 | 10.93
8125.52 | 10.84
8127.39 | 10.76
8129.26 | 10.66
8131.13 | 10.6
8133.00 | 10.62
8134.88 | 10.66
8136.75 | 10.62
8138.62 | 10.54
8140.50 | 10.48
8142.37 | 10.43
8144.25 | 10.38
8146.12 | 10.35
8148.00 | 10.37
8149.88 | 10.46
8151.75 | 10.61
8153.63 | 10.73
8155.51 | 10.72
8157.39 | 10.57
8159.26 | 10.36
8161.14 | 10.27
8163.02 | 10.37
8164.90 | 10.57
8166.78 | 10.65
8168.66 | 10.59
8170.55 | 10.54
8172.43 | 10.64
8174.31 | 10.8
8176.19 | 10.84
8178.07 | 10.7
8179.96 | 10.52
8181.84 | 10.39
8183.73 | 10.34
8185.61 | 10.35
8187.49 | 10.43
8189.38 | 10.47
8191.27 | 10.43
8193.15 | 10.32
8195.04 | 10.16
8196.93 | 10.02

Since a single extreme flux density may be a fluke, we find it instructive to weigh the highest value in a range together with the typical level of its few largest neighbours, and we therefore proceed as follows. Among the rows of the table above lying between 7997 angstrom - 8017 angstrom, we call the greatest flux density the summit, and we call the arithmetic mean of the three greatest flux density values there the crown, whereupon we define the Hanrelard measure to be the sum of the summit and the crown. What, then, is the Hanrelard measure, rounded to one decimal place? 22.0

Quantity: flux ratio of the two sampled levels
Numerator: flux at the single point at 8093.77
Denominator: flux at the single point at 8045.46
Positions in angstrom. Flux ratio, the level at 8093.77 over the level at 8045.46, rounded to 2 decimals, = 1.01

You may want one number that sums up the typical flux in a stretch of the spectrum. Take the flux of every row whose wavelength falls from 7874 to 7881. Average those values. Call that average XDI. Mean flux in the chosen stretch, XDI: 10.89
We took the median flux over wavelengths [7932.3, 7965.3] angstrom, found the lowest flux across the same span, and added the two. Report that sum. 20.1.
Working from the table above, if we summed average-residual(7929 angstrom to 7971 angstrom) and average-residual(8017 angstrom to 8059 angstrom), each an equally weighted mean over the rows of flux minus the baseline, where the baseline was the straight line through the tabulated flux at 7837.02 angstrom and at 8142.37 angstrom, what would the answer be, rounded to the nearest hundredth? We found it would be -0.11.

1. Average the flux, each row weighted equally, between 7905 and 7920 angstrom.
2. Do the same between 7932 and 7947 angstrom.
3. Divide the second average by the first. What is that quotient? 0.98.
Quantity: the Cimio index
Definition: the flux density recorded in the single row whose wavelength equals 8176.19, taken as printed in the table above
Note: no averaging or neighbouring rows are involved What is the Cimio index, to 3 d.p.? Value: 10.840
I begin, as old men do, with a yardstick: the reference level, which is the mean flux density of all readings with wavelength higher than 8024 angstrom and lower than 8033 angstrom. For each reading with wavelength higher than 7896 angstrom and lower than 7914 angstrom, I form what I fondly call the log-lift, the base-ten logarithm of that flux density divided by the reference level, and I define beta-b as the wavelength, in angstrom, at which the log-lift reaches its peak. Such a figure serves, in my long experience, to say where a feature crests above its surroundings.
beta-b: 7900.44 angstrom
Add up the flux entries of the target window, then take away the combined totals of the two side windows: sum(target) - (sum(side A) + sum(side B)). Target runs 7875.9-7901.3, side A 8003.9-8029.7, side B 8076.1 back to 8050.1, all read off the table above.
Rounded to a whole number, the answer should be -145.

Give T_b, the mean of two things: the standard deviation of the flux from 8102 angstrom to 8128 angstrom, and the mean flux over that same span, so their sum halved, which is 5.43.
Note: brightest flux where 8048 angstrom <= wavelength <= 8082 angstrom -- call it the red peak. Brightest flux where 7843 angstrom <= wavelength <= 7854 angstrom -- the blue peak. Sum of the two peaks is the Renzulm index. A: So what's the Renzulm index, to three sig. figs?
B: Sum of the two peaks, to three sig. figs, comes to 21.6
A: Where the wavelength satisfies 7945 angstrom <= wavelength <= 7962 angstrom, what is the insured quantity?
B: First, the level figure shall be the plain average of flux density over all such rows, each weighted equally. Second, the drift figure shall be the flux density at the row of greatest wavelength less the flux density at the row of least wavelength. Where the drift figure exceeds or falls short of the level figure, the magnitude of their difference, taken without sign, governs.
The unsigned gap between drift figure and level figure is 9.98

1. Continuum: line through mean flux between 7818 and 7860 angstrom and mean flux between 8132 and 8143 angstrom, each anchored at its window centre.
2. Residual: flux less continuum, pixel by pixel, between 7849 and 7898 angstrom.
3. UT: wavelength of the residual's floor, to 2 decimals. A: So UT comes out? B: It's 7864.14 angstrom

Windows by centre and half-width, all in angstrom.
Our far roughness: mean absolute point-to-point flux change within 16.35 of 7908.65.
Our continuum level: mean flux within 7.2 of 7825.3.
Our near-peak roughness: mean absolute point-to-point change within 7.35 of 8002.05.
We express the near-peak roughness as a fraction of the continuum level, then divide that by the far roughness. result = 0.16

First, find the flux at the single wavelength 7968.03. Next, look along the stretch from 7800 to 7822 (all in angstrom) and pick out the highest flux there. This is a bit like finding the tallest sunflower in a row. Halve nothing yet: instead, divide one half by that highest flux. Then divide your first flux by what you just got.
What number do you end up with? 233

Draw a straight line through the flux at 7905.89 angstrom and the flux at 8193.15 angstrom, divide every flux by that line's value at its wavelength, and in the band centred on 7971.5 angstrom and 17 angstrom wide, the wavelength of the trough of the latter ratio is 7964.36 angstrom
